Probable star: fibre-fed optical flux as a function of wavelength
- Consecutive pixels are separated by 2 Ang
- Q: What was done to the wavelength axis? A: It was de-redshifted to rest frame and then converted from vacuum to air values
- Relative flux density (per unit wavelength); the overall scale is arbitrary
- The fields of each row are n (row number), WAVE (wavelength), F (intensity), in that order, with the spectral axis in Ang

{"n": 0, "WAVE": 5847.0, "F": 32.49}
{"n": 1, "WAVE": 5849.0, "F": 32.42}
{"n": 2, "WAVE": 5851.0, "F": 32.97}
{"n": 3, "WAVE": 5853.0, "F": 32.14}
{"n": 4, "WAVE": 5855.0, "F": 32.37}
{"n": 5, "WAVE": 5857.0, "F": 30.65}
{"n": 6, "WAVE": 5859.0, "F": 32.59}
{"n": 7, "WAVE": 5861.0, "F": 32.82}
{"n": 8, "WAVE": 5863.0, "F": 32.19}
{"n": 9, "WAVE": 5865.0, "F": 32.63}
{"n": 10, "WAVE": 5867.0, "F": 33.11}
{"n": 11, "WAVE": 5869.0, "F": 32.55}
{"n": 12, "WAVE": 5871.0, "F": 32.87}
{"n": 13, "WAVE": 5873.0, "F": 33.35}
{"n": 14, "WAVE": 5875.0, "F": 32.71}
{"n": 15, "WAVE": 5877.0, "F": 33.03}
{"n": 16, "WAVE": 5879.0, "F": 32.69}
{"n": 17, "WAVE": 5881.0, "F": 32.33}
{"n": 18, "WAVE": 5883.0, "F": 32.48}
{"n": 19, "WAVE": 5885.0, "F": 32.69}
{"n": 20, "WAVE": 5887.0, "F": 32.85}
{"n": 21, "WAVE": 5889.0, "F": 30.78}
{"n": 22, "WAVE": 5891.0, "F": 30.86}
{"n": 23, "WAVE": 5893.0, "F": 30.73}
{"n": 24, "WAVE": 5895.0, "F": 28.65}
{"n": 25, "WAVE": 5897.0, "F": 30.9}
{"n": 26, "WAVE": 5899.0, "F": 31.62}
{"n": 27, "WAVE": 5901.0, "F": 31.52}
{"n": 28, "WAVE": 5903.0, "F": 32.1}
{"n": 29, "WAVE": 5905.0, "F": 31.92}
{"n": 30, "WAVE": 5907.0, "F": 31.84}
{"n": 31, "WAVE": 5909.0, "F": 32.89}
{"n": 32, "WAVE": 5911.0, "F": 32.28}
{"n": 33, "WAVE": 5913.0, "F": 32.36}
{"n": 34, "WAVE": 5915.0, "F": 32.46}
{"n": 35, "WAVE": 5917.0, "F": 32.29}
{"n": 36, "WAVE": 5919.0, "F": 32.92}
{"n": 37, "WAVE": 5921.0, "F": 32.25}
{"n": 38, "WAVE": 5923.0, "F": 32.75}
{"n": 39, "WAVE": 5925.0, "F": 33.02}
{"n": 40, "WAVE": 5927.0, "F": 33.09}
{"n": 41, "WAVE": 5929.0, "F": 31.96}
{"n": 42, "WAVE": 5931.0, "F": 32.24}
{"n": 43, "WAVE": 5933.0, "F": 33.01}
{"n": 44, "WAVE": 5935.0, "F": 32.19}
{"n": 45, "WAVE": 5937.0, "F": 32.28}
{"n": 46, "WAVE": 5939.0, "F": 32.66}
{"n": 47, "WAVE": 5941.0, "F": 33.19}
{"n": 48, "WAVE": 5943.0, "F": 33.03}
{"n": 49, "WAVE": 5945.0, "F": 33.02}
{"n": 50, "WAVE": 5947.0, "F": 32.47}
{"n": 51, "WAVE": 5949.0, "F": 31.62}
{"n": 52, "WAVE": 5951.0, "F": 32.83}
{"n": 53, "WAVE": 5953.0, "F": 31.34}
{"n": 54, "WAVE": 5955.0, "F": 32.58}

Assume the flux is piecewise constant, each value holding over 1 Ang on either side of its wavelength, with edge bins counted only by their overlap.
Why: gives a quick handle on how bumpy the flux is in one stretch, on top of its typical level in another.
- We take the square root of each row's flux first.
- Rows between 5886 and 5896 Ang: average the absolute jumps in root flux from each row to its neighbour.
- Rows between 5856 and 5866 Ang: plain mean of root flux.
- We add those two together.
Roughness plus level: 5.770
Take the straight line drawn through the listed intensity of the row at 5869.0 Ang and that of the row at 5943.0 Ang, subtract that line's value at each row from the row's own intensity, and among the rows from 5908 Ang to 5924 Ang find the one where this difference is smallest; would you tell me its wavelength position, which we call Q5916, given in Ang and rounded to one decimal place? 5921.0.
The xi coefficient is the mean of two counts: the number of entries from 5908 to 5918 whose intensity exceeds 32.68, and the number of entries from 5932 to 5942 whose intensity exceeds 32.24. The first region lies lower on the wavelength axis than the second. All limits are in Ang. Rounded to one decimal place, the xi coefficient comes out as 2.5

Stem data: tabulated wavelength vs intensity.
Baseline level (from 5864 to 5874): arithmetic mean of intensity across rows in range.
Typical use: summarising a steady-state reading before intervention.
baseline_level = 32.9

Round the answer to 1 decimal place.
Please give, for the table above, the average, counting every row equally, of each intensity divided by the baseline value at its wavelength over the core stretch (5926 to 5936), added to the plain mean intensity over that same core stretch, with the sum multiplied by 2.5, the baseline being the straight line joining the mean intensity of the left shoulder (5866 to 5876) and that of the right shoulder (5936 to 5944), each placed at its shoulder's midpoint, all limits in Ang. 83.7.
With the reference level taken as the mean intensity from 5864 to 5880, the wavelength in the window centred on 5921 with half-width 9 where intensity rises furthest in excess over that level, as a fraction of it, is 5927.0 Ang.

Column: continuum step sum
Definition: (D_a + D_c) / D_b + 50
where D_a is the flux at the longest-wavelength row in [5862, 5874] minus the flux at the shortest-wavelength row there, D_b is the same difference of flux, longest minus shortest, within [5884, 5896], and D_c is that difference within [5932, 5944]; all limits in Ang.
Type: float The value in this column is 49.7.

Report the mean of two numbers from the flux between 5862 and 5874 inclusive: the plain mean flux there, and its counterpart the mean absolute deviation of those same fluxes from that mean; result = 16.6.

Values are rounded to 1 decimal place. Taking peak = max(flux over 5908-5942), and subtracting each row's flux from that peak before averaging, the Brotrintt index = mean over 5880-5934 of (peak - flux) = 1.2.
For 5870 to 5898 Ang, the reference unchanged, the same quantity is 1.3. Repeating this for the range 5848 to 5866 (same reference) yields 0.9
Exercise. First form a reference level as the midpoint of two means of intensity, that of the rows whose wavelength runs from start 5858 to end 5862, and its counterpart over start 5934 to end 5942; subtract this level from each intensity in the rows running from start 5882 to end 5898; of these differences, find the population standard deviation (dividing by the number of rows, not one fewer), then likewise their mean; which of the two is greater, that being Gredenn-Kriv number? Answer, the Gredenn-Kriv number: 1.3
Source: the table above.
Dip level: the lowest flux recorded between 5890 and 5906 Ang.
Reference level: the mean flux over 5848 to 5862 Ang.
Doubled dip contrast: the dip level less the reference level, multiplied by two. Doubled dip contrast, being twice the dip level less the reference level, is -7.3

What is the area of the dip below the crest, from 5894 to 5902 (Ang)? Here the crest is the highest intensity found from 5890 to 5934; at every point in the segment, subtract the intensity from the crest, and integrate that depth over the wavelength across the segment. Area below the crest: 19.3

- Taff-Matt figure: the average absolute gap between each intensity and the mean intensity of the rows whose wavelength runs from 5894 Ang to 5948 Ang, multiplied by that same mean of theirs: 18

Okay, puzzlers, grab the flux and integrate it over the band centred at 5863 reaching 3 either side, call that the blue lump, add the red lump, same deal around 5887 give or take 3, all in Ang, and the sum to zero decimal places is 388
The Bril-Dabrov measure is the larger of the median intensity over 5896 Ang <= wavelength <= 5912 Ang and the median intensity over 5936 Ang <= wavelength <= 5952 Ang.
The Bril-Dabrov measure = 32.7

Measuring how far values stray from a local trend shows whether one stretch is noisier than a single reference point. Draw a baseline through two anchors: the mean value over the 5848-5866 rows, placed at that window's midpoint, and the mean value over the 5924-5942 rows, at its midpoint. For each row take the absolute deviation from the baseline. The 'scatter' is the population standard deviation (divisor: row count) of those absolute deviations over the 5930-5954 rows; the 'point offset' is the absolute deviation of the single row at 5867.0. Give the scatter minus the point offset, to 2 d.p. -0.39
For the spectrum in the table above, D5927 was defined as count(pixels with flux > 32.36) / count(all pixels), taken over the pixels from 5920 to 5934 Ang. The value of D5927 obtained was 0.6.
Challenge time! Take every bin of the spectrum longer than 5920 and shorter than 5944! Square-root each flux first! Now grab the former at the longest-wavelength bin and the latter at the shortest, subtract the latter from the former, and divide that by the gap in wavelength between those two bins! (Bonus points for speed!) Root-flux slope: 0.0031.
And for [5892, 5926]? 0.0063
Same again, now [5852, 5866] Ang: 0.0036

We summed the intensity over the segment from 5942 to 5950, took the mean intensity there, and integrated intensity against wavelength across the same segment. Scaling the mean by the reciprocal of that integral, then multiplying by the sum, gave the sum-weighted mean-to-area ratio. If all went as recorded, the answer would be 16.3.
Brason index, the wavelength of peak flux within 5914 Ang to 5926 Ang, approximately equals 5925.0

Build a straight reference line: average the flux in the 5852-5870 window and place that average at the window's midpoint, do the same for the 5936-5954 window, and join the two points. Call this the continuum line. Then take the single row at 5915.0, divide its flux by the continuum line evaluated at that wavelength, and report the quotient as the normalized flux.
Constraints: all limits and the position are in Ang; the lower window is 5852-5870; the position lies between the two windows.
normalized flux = 1.00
